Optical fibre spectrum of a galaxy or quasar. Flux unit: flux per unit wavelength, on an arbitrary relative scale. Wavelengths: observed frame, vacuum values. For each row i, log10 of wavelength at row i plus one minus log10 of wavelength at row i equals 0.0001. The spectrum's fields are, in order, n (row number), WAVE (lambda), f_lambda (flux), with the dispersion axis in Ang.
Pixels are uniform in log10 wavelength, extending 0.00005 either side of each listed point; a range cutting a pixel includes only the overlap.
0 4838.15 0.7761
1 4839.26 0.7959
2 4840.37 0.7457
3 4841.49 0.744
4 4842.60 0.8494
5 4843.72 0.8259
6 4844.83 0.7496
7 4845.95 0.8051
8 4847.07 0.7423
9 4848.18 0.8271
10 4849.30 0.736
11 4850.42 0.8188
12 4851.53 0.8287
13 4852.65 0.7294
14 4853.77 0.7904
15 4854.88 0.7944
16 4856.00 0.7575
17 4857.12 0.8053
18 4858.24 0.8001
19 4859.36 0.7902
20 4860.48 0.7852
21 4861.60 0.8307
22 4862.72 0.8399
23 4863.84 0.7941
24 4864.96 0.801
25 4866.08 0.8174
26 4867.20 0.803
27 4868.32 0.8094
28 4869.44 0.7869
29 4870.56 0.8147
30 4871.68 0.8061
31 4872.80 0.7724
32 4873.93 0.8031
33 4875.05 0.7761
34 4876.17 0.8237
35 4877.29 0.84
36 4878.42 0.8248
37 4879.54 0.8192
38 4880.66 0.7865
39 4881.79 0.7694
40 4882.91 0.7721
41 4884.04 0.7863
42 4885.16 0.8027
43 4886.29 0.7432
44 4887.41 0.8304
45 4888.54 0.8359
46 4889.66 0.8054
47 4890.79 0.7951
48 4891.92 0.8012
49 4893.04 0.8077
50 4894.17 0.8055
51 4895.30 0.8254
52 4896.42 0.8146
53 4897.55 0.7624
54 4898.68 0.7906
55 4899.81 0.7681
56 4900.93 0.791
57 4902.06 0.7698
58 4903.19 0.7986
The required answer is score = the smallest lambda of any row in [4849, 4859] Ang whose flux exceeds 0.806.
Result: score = 4850.42 Ang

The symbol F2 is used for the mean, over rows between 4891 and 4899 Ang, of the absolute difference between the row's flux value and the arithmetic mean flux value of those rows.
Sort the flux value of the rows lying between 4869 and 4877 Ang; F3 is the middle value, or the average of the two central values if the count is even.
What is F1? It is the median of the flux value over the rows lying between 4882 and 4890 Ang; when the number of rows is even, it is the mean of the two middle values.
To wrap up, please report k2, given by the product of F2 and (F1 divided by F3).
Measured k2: 0.014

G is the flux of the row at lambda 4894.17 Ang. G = 0.8055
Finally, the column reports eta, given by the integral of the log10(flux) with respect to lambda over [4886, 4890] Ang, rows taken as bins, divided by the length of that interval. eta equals -0.093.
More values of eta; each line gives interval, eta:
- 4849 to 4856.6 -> -0.108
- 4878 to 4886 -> -0.101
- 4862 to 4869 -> -0.091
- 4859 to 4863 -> -0.091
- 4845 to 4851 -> -0.106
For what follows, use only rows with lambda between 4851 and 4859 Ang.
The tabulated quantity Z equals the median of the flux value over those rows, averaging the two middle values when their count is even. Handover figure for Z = 0.794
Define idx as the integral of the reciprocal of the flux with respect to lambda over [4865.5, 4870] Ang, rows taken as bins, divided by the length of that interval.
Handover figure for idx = 1.24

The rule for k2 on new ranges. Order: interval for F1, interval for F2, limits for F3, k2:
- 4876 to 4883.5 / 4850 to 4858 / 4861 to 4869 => 0.026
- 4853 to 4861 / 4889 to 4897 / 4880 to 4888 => 0.007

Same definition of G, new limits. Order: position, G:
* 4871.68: 0.8061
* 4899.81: 0.7681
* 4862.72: 0.8399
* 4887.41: 0.8304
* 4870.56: 0.8147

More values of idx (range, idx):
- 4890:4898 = 1.25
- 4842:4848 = 1.26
